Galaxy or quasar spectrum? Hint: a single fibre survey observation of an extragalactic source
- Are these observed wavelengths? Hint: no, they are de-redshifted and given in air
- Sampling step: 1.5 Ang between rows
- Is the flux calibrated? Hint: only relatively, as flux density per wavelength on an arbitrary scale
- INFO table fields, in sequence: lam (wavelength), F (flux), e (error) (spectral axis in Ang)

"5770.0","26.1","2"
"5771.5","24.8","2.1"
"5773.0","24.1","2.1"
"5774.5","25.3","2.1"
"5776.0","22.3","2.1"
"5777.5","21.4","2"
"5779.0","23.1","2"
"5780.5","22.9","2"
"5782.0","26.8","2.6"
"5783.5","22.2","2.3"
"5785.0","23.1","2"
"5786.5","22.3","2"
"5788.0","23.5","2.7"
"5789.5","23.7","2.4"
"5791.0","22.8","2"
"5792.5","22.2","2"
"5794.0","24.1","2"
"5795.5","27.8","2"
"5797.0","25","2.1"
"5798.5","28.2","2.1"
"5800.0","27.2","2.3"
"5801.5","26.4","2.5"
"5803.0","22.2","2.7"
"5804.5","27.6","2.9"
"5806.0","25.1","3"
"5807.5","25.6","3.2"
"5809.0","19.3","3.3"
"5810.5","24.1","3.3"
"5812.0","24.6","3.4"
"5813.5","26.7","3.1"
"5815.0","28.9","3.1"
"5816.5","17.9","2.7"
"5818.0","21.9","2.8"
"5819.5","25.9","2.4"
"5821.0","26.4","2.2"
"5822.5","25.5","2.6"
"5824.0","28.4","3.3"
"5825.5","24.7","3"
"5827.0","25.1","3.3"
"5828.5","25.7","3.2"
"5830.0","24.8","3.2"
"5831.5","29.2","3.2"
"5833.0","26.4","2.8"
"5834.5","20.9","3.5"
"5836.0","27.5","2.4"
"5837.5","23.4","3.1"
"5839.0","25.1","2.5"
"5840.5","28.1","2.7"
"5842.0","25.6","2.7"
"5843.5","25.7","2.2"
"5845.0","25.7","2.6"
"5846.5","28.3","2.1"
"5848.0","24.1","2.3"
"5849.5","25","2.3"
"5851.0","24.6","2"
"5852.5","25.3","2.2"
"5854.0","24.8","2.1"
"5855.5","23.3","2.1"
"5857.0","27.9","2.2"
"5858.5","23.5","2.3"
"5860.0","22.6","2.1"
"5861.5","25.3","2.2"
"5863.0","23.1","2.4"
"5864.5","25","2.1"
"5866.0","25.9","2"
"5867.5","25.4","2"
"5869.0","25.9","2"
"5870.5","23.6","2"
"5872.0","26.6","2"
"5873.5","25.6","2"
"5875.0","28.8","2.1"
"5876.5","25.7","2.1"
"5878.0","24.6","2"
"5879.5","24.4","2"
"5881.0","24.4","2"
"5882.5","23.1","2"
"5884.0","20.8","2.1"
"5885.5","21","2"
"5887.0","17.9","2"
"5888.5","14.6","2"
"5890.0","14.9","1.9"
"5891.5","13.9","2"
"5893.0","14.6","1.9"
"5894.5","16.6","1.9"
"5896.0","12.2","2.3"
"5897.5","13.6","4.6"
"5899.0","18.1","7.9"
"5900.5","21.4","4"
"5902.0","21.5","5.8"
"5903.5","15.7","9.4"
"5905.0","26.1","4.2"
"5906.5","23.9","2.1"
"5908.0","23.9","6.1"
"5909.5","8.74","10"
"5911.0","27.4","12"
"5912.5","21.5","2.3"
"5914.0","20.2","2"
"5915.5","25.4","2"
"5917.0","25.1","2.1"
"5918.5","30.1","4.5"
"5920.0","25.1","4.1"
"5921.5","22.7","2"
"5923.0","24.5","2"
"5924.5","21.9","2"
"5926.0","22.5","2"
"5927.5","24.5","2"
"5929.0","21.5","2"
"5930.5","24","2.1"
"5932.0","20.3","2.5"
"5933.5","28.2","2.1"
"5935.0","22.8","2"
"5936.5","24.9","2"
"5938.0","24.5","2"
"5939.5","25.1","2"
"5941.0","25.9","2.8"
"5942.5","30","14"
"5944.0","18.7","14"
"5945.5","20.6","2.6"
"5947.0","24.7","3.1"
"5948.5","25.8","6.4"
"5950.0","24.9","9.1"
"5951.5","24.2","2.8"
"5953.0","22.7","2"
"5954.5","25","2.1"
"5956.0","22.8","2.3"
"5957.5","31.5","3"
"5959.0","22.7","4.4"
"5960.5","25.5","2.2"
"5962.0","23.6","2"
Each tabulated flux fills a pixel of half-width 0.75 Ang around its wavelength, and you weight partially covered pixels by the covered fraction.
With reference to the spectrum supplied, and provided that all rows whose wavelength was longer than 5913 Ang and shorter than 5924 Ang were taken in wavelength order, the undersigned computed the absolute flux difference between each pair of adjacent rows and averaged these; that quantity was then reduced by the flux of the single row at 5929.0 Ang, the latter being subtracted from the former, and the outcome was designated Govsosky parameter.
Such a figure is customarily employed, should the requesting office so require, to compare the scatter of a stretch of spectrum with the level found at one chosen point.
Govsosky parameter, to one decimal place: -18.2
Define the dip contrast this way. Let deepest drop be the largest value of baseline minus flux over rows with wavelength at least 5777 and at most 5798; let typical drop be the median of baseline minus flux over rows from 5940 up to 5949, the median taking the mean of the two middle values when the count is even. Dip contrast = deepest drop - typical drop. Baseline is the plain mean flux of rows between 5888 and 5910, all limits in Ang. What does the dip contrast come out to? 4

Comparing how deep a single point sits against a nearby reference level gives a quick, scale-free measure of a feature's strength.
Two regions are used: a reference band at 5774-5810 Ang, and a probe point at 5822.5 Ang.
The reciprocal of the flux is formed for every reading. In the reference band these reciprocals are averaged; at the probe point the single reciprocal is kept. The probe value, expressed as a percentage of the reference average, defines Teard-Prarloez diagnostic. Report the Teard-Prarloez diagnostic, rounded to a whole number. 94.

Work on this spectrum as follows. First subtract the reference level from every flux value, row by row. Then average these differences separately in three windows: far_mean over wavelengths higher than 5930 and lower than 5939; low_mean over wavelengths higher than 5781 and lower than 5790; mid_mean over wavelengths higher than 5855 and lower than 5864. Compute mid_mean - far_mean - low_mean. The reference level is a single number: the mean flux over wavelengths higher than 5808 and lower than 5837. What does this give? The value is 1.5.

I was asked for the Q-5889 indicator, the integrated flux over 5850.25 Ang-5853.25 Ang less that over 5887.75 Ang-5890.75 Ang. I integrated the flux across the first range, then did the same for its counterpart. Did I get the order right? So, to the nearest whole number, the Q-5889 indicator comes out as 31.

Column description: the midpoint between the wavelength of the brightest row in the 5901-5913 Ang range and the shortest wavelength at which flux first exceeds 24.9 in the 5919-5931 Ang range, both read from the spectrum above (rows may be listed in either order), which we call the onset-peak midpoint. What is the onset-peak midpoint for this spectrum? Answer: 5915.5 Ang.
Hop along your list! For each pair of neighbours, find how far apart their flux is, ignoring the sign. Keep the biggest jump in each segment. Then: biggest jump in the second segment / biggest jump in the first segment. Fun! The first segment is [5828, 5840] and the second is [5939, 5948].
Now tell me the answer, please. 1.7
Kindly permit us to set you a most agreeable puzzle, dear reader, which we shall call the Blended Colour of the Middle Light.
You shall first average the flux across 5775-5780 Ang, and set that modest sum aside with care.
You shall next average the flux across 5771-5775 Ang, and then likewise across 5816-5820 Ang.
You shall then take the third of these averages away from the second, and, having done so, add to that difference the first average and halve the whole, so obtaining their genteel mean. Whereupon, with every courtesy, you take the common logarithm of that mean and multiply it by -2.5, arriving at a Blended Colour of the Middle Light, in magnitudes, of -2.75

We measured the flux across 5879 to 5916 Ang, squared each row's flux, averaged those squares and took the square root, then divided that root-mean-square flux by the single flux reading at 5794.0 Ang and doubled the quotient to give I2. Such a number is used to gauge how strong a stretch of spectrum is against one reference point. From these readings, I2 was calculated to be 1.66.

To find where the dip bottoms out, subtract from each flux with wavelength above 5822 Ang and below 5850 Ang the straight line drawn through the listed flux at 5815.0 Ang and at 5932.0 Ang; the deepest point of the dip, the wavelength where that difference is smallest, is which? 5834.5 Ang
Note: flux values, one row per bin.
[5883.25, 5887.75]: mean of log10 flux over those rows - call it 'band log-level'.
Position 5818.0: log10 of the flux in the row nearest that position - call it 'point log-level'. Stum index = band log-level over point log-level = 0.97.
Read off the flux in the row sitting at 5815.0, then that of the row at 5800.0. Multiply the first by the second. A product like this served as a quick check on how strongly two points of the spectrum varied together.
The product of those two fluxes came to 786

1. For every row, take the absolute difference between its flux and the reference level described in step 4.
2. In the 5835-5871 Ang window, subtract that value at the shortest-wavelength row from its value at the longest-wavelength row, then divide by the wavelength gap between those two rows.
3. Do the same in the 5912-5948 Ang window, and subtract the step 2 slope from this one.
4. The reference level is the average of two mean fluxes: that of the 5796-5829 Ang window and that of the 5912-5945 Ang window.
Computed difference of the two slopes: -0.03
